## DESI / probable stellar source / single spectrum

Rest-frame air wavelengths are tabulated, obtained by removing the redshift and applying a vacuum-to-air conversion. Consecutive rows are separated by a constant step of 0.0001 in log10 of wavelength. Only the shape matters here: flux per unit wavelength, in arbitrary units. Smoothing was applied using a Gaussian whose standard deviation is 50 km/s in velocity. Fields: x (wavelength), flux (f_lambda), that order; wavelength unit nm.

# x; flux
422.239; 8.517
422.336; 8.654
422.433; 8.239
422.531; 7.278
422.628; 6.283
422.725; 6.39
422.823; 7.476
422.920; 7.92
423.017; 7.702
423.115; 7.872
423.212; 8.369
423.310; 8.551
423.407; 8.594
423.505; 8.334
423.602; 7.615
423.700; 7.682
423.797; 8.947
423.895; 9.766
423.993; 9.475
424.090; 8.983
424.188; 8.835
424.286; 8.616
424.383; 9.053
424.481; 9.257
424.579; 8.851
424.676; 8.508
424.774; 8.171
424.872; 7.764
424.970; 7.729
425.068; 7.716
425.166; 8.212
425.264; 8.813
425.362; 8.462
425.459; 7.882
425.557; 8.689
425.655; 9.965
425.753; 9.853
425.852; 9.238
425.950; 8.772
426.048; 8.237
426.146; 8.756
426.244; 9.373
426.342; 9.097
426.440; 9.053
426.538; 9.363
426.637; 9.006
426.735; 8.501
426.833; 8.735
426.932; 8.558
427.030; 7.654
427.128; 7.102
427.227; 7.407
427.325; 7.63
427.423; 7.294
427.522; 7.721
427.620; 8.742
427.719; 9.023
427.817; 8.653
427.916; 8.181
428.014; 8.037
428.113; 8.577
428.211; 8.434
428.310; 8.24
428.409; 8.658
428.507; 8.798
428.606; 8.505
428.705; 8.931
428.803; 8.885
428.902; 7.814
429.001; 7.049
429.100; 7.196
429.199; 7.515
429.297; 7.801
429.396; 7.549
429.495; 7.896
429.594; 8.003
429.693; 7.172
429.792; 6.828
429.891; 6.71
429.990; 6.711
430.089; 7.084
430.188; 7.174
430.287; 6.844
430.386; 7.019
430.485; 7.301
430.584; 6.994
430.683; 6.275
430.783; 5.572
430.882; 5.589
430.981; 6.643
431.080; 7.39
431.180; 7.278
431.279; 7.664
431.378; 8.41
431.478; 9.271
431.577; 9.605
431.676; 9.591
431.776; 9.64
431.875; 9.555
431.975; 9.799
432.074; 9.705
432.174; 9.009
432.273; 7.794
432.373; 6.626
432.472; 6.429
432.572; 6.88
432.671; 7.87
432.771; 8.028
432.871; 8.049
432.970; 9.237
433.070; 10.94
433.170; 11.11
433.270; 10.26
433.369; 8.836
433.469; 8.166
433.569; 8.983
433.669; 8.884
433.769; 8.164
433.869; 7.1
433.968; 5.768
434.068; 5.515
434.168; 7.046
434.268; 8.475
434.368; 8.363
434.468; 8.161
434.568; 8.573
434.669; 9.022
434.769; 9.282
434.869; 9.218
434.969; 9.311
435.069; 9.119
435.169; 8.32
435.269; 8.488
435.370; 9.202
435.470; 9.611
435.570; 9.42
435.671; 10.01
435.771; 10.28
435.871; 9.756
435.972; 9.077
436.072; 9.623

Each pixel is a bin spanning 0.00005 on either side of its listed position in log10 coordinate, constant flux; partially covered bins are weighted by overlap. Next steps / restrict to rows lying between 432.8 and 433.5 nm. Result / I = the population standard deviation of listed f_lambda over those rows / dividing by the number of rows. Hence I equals 1.17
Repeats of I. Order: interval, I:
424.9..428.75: 0.66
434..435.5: 1.01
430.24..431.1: 0.64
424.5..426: 0.69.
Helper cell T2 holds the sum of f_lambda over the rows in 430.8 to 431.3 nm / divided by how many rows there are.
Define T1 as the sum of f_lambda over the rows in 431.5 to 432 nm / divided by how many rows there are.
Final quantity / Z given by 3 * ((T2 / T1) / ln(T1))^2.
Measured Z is 0.3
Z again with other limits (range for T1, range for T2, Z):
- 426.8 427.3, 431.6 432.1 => 1.1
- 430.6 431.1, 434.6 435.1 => 1.9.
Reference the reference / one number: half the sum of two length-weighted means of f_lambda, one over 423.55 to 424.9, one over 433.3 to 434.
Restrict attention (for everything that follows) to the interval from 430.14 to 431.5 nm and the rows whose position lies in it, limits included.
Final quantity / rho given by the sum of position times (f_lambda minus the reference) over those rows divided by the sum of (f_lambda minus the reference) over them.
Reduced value 430.69 nm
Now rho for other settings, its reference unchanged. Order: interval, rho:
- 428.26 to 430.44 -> 429.84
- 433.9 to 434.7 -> 433.99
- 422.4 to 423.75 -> 422.87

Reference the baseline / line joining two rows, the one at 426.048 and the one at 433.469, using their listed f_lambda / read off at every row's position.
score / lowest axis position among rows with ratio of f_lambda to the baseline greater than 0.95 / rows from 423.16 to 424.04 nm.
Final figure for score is 423.212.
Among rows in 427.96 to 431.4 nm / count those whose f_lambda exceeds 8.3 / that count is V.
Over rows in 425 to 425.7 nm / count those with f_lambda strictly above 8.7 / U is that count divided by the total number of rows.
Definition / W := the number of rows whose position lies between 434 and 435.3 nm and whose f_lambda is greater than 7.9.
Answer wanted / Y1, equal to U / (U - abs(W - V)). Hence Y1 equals -0.11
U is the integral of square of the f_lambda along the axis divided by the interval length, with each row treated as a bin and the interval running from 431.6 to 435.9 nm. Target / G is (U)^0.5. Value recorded 8.78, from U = 77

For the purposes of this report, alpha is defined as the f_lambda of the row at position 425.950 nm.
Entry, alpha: 8.772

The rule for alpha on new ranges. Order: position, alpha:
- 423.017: 7.702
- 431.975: 9.799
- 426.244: 9.373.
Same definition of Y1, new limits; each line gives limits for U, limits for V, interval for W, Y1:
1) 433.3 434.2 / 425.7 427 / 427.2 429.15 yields -0.50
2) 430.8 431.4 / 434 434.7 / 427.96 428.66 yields 0.00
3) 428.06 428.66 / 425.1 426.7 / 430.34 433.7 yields -0.03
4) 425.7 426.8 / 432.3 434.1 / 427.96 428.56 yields -4.50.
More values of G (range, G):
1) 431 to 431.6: 8.18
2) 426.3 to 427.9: 8.37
